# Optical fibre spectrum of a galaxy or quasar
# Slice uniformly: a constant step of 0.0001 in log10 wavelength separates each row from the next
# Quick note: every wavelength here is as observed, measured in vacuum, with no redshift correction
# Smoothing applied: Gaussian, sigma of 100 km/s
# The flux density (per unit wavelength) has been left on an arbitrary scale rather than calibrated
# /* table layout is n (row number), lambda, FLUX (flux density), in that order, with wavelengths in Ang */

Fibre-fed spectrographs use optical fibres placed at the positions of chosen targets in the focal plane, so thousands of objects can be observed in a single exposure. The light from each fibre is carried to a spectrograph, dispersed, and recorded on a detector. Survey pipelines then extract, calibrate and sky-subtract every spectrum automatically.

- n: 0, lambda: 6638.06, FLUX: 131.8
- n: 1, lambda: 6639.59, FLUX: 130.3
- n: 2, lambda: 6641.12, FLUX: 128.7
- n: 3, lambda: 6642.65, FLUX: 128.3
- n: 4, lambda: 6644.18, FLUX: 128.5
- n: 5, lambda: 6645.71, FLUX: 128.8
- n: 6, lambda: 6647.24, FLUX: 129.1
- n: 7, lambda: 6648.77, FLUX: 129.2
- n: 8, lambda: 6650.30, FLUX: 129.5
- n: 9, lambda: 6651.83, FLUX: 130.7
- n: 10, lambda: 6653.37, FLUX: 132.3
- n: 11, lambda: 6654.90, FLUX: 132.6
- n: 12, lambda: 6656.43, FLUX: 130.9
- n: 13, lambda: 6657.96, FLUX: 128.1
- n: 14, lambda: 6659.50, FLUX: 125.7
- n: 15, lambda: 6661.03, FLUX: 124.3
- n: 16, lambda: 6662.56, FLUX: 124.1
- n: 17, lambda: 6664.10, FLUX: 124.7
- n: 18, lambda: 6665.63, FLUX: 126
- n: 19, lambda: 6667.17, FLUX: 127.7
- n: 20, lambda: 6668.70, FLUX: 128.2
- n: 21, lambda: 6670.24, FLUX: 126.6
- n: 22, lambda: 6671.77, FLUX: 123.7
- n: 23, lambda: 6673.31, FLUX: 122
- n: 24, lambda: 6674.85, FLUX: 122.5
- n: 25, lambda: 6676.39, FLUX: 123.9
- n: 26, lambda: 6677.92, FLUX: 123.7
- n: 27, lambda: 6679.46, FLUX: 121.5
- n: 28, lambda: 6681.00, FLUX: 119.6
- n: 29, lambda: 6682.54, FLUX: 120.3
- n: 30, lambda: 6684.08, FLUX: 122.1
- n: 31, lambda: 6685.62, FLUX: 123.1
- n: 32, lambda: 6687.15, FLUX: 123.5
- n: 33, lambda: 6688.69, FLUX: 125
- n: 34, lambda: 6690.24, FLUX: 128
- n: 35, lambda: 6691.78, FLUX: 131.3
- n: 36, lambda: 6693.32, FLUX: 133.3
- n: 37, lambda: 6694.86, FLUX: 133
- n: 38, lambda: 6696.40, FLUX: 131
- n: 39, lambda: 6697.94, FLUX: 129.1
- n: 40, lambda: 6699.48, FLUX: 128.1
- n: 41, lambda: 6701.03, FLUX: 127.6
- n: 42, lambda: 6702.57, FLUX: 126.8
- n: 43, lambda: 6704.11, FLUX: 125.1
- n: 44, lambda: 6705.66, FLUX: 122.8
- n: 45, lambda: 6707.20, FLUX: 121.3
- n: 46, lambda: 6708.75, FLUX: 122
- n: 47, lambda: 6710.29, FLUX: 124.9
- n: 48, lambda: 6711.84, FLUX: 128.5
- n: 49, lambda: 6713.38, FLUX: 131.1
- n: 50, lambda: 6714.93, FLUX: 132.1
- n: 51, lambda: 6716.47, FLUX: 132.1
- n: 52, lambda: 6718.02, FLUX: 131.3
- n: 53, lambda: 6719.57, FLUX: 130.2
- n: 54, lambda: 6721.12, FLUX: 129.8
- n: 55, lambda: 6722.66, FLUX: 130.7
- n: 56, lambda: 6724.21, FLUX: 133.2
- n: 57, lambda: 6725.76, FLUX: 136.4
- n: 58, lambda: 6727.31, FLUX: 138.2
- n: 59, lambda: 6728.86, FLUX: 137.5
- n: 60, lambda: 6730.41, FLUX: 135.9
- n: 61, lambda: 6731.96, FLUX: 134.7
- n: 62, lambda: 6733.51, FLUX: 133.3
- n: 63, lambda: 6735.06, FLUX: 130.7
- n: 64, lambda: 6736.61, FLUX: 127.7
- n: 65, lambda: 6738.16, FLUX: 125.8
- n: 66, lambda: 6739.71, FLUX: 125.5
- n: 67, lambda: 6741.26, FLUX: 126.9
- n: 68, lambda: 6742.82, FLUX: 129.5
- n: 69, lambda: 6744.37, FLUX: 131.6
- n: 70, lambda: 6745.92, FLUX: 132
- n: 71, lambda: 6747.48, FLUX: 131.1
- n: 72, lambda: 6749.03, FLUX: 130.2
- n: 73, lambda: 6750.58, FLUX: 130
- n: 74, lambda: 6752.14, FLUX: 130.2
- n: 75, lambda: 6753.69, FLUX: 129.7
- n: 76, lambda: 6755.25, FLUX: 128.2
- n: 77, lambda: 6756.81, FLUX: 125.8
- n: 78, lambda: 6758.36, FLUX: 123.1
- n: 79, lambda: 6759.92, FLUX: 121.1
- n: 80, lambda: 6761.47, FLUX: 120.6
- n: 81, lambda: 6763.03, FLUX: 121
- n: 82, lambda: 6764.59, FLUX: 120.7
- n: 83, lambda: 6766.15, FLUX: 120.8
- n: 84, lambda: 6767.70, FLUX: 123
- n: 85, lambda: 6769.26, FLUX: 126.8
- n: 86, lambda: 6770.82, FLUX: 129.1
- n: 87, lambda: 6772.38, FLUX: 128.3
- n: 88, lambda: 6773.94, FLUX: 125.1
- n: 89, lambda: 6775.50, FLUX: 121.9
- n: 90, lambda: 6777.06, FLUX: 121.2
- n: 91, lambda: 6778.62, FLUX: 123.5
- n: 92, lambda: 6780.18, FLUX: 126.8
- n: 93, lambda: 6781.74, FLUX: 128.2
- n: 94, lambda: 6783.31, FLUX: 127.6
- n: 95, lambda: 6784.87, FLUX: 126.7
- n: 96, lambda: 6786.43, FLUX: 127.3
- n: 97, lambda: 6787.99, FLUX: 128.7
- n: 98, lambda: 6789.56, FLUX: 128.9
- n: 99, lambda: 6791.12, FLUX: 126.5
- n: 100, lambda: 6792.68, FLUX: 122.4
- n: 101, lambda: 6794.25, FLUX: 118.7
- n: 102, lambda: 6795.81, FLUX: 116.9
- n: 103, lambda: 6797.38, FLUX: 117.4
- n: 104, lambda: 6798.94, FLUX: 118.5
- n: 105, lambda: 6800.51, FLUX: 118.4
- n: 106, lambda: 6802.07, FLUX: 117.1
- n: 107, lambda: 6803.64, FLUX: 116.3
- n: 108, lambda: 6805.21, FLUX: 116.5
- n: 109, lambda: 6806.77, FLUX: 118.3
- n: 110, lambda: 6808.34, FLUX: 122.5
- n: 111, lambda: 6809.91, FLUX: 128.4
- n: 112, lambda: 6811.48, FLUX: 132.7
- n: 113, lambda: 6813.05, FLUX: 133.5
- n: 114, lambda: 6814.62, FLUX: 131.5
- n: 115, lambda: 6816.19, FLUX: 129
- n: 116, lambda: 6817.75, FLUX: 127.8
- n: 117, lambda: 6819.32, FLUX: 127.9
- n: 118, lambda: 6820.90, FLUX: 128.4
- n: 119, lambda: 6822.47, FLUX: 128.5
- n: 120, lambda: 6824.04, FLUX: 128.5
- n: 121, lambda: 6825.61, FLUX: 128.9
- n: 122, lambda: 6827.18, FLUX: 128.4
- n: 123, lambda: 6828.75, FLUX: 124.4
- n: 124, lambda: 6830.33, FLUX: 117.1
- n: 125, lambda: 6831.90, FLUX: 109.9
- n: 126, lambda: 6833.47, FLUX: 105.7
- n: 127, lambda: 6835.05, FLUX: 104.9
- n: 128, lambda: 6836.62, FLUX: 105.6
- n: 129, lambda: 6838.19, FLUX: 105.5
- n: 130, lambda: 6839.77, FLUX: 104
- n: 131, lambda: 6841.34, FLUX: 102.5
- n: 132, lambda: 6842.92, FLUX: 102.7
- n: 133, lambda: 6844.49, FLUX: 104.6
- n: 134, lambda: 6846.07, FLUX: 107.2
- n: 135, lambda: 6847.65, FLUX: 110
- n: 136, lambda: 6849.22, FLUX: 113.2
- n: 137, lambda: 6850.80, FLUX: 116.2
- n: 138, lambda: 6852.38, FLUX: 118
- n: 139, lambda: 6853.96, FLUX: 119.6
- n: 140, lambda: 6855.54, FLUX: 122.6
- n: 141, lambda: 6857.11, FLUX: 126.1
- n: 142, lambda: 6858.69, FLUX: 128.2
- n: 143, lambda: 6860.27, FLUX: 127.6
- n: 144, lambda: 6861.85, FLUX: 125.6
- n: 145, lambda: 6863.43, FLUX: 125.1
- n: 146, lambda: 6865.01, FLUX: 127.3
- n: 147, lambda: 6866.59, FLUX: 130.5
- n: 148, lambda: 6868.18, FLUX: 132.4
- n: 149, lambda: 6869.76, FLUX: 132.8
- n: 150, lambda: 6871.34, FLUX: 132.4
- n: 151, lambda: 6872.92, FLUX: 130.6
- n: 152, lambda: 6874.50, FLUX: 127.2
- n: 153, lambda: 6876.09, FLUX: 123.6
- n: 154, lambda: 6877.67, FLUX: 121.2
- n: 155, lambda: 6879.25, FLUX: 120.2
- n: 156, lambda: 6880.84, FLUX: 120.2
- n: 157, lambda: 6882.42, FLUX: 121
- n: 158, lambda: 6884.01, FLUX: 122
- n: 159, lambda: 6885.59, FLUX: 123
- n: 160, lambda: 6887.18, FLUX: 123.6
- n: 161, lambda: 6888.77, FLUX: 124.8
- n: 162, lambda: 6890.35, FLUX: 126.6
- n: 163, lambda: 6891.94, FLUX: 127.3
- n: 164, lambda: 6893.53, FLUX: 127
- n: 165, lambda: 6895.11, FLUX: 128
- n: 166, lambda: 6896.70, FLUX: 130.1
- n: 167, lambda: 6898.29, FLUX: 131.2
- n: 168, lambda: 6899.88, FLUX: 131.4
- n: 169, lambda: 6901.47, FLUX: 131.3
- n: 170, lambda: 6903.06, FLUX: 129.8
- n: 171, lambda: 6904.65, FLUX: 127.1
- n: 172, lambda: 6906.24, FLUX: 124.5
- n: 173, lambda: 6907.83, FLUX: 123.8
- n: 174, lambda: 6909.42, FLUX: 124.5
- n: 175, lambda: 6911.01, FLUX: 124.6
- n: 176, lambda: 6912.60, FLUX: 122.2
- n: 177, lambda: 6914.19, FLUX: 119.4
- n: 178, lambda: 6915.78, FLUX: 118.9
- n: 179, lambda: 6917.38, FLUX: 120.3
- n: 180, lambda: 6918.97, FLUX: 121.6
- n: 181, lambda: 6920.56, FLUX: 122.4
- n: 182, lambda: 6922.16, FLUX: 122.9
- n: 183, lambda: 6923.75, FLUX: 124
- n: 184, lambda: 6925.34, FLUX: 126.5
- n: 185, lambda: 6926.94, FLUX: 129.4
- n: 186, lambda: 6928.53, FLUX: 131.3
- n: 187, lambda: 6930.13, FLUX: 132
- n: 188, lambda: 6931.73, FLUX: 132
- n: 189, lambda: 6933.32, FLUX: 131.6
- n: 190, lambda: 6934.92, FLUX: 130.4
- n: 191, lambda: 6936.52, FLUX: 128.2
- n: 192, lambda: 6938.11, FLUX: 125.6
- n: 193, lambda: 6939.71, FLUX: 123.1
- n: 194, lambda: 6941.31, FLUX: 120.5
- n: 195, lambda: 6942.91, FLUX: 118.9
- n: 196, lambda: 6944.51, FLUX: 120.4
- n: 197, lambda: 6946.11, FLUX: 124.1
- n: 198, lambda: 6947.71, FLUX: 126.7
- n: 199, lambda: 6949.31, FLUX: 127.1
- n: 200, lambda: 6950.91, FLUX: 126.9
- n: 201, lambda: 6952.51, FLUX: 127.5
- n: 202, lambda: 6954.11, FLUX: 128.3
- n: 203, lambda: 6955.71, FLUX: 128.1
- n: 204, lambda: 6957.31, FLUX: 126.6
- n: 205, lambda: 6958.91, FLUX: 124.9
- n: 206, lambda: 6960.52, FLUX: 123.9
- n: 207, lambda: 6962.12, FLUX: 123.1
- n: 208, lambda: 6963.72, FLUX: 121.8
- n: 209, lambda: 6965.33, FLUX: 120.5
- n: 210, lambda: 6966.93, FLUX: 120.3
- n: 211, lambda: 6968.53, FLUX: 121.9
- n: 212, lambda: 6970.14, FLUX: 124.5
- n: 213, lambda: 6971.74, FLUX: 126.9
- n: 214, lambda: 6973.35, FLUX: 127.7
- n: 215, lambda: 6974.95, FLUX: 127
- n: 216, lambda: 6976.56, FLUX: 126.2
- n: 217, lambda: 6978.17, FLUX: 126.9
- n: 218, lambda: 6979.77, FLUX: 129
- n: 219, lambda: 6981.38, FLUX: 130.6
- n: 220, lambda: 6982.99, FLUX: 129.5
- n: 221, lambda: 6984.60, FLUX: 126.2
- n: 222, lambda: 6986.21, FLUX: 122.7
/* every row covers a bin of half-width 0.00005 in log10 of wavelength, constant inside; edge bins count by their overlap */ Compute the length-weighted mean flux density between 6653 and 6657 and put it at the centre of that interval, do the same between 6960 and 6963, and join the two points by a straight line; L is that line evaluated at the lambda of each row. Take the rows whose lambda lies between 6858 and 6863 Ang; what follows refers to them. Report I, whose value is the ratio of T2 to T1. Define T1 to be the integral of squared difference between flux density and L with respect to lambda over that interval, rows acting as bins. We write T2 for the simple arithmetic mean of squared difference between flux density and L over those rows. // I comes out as 0.203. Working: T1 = 8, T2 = 2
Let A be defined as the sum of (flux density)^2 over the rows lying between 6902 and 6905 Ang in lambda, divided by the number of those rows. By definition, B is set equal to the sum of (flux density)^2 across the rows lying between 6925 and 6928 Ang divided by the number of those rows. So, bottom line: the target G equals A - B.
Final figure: 128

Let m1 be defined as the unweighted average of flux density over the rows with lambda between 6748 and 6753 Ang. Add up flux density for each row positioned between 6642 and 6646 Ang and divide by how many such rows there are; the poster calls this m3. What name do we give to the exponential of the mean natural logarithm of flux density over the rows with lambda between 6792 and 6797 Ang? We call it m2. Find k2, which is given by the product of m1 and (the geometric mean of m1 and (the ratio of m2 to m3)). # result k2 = 1430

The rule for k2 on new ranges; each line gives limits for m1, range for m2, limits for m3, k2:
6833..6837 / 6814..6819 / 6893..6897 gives 1087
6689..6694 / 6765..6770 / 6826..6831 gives 1498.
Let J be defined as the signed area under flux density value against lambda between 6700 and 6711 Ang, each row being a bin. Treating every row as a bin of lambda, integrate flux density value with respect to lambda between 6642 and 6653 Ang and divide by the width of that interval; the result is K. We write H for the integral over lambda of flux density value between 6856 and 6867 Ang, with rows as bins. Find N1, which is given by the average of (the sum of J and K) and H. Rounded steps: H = 1398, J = 1368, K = 129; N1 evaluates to 1448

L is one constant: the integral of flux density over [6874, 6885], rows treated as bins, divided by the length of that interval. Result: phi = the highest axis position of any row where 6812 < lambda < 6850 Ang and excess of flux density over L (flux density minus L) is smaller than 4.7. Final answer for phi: 6849.22 Ang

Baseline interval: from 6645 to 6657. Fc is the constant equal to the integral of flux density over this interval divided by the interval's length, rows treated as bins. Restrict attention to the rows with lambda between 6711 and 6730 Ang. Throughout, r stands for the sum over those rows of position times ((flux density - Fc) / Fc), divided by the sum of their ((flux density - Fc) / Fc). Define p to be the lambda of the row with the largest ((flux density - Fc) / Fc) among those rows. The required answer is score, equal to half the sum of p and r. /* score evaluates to 6726.7 Ang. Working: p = 6727.31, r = 6726.1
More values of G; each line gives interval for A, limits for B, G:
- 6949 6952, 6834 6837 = 5051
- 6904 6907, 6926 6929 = -1165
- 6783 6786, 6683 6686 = 1136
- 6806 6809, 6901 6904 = -2543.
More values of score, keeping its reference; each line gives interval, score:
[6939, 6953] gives 6948.5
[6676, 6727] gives 6706.7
